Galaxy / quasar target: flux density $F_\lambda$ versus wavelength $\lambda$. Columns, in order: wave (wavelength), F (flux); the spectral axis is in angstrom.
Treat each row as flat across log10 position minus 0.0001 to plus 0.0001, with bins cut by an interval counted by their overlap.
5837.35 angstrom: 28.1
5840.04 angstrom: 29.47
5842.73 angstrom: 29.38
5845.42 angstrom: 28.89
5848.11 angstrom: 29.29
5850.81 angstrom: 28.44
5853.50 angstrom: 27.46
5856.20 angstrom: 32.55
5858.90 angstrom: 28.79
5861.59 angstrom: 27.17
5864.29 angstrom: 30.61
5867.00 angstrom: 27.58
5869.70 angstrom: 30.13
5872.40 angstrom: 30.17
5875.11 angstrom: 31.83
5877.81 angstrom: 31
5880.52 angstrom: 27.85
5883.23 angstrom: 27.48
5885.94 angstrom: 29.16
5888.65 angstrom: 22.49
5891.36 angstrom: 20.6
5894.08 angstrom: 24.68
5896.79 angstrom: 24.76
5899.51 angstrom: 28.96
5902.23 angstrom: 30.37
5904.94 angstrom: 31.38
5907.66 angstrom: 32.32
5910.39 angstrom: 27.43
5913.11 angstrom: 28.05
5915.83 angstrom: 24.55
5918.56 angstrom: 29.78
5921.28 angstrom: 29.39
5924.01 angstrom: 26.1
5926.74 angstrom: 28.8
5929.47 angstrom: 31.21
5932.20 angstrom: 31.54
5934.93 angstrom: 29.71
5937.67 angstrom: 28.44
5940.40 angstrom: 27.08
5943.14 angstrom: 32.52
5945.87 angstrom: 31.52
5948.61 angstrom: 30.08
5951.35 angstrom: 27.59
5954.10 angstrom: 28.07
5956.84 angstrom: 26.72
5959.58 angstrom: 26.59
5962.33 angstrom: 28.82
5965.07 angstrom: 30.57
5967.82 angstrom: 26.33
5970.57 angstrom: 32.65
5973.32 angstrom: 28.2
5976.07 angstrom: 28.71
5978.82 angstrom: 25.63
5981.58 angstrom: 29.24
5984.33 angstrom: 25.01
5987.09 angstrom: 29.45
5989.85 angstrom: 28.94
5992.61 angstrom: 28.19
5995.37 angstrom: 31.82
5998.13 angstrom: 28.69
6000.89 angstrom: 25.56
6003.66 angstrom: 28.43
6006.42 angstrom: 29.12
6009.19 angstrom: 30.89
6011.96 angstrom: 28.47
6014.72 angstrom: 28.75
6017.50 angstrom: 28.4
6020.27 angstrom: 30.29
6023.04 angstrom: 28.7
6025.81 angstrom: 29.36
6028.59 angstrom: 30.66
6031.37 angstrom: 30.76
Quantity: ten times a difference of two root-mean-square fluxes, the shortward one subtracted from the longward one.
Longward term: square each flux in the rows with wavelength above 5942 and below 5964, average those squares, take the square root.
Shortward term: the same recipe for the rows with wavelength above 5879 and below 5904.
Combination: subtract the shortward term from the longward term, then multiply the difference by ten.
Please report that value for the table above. 26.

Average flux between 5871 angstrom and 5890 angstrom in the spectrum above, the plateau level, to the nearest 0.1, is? 28.6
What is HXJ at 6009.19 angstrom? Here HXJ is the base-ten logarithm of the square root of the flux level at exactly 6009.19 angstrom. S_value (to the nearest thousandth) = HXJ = 0.745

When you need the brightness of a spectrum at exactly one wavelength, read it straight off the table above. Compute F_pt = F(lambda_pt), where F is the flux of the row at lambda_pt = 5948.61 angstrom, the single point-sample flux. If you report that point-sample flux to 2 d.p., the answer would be 30.08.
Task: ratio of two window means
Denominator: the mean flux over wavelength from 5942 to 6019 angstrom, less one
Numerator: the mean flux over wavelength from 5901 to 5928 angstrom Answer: 1.04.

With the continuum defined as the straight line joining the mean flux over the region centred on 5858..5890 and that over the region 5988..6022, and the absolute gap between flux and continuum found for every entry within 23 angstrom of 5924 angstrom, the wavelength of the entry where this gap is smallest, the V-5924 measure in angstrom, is 5926.74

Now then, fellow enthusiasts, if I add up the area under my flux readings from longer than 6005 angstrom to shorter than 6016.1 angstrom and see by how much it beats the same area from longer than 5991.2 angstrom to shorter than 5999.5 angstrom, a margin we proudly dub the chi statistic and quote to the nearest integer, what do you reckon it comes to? 80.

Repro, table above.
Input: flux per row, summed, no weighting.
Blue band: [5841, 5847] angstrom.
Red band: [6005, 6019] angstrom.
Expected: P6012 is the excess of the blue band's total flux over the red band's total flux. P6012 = -87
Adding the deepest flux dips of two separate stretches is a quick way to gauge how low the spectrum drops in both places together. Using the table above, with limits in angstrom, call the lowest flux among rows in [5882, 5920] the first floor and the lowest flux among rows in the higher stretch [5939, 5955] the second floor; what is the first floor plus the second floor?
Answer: 47.7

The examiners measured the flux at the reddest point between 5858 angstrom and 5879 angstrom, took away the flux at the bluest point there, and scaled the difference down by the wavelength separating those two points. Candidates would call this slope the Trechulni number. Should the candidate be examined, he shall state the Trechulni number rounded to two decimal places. 0.12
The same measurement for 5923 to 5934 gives 0.66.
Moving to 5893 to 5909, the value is 0.56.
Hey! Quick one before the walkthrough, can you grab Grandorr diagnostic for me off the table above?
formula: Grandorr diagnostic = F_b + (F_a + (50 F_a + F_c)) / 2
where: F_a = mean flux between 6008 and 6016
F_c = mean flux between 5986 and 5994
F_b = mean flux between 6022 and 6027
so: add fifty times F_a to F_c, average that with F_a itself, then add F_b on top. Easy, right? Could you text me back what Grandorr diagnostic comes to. 792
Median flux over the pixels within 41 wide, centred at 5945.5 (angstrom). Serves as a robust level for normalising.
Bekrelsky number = 28.8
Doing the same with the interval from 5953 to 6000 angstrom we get 28.7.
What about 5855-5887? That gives 29.6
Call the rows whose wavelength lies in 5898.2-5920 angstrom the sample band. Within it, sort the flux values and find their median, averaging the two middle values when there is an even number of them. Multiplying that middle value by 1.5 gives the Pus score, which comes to 44.1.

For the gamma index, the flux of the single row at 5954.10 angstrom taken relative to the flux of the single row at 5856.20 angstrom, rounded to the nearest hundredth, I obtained 0.86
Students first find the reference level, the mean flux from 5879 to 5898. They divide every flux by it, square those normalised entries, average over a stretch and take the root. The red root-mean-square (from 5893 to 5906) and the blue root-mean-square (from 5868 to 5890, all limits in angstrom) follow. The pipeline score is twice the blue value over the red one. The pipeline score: 2.05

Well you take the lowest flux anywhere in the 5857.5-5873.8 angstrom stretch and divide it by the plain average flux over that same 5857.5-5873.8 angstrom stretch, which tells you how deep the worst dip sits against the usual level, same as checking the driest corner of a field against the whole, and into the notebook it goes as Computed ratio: 0.93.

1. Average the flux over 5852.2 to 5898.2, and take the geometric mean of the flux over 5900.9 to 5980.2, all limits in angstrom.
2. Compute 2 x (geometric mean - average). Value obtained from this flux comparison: 2.0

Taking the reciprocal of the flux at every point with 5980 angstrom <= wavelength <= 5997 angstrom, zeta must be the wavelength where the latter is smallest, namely 5995.37 angstrom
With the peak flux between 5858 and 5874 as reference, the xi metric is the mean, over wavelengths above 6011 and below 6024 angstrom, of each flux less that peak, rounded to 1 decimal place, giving -1.7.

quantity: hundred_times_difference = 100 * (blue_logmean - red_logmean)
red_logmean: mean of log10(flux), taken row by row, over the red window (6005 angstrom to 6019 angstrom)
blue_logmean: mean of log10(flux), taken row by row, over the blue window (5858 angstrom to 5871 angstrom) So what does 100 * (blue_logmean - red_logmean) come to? -0.4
